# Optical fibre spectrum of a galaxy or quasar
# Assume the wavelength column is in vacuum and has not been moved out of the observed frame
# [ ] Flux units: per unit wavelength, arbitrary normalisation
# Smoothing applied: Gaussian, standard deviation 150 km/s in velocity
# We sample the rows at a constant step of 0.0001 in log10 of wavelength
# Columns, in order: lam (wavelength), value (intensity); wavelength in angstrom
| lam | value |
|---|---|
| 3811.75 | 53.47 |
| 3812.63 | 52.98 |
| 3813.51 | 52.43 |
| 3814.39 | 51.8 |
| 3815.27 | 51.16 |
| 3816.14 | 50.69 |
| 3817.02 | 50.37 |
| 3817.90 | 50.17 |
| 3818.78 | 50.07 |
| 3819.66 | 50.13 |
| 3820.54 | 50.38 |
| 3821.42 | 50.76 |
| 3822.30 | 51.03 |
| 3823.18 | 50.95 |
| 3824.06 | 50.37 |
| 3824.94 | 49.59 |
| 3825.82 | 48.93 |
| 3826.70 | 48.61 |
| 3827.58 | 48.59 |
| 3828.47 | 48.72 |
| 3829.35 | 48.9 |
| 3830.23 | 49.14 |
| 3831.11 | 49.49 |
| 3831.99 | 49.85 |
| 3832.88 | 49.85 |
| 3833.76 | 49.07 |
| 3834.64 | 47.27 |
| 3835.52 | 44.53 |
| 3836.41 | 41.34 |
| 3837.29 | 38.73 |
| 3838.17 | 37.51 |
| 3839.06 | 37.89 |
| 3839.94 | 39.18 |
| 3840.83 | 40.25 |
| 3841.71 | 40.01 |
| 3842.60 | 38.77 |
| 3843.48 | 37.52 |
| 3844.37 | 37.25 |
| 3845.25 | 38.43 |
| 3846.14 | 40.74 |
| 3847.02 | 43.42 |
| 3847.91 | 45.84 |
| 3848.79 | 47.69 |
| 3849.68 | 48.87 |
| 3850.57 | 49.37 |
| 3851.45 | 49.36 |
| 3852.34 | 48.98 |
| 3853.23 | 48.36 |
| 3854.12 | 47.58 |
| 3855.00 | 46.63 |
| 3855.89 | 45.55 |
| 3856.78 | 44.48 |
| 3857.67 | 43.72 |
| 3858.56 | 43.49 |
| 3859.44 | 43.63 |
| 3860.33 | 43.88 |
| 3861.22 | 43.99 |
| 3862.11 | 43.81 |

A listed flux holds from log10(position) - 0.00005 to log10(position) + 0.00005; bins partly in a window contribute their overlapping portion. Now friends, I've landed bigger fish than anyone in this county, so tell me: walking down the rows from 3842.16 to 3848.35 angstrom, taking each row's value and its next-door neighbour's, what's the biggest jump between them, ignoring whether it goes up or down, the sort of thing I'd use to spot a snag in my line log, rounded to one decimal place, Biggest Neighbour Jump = 2.7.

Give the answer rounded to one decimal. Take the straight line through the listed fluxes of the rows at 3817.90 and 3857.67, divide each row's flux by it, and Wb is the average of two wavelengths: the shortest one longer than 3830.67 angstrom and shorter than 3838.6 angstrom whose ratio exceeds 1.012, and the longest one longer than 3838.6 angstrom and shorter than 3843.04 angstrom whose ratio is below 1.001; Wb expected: 3836.9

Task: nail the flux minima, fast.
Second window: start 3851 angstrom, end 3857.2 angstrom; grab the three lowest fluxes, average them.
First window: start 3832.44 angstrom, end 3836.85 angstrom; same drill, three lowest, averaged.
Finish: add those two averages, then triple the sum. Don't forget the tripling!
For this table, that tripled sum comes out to 270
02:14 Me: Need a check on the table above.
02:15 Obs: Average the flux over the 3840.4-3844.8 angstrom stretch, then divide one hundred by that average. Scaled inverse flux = 2.58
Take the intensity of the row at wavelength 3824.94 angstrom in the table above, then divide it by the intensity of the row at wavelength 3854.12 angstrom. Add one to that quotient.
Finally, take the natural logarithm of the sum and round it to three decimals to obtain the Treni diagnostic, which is 0.714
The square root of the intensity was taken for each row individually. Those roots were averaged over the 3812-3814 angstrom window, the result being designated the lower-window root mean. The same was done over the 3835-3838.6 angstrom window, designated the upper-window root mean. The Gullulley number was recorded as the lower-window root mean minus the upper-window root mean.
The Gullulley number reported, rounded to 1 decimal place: 0.9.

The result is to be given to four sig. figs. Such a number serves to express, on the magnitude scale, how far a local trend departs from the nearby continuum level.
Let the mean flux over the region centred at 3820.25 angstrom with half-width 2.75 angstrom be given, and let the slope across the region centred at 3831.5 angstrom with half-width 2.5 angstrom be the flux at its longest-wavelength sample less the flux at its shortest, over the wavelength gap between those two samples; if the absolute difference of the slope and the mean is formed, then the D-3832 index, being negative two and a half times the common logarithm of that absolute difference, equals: -4.256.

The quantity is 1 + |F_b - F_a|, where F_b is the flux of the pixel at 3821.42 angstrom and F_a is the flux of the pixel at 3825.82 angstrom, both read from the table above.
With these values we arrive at 2.8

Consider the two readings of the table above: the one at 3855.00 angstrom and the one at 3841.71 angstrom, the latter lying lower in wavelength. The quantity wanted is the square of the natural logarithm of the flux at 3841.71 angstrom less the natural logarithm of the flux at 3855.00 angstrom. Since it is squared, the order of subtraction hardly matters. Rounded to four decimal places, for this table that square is 0.0234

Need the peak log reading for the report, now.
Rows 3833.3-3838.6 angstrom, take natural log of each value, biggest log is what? 3.89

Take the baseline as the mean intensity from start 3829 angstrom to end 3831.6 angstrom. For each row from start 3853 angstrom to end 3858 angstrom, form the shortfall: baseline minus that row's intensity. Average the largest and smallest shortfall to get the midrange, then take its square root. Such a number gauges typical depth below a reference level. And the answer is 1.8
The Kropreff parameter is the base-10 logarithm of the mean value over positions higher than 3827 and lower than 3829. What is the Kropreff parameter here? 1.69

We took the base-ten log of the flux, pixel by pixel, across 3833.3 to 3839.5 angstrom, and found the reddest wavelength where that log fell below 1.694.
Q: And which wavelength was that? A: 3839.06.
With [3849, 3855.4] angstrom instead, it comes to 3855.00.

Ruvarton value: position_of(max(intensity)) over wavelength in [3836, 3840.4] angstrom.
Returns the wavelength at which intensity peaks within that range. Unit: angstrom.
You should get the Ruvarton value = 3836.41 angstrom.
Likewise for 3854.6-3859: 3855.00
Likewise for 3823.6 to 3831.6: 3824.06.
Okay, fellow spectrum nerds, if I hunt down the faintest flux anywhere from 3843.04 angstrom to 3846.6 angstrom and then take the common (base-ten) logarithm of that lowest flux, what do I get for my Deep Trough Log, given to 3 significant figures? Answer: 1.57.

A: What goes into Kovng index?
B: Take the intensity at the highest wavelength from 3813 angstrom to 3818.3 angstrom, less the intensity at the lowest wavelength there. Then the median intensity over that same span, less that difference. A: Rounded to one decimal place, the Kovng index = 53.2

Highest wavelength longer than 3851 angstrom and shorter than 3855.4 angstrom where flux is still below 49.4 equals 3855.00 angstrom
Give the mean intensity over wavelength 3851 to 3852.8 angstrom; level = 49.2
